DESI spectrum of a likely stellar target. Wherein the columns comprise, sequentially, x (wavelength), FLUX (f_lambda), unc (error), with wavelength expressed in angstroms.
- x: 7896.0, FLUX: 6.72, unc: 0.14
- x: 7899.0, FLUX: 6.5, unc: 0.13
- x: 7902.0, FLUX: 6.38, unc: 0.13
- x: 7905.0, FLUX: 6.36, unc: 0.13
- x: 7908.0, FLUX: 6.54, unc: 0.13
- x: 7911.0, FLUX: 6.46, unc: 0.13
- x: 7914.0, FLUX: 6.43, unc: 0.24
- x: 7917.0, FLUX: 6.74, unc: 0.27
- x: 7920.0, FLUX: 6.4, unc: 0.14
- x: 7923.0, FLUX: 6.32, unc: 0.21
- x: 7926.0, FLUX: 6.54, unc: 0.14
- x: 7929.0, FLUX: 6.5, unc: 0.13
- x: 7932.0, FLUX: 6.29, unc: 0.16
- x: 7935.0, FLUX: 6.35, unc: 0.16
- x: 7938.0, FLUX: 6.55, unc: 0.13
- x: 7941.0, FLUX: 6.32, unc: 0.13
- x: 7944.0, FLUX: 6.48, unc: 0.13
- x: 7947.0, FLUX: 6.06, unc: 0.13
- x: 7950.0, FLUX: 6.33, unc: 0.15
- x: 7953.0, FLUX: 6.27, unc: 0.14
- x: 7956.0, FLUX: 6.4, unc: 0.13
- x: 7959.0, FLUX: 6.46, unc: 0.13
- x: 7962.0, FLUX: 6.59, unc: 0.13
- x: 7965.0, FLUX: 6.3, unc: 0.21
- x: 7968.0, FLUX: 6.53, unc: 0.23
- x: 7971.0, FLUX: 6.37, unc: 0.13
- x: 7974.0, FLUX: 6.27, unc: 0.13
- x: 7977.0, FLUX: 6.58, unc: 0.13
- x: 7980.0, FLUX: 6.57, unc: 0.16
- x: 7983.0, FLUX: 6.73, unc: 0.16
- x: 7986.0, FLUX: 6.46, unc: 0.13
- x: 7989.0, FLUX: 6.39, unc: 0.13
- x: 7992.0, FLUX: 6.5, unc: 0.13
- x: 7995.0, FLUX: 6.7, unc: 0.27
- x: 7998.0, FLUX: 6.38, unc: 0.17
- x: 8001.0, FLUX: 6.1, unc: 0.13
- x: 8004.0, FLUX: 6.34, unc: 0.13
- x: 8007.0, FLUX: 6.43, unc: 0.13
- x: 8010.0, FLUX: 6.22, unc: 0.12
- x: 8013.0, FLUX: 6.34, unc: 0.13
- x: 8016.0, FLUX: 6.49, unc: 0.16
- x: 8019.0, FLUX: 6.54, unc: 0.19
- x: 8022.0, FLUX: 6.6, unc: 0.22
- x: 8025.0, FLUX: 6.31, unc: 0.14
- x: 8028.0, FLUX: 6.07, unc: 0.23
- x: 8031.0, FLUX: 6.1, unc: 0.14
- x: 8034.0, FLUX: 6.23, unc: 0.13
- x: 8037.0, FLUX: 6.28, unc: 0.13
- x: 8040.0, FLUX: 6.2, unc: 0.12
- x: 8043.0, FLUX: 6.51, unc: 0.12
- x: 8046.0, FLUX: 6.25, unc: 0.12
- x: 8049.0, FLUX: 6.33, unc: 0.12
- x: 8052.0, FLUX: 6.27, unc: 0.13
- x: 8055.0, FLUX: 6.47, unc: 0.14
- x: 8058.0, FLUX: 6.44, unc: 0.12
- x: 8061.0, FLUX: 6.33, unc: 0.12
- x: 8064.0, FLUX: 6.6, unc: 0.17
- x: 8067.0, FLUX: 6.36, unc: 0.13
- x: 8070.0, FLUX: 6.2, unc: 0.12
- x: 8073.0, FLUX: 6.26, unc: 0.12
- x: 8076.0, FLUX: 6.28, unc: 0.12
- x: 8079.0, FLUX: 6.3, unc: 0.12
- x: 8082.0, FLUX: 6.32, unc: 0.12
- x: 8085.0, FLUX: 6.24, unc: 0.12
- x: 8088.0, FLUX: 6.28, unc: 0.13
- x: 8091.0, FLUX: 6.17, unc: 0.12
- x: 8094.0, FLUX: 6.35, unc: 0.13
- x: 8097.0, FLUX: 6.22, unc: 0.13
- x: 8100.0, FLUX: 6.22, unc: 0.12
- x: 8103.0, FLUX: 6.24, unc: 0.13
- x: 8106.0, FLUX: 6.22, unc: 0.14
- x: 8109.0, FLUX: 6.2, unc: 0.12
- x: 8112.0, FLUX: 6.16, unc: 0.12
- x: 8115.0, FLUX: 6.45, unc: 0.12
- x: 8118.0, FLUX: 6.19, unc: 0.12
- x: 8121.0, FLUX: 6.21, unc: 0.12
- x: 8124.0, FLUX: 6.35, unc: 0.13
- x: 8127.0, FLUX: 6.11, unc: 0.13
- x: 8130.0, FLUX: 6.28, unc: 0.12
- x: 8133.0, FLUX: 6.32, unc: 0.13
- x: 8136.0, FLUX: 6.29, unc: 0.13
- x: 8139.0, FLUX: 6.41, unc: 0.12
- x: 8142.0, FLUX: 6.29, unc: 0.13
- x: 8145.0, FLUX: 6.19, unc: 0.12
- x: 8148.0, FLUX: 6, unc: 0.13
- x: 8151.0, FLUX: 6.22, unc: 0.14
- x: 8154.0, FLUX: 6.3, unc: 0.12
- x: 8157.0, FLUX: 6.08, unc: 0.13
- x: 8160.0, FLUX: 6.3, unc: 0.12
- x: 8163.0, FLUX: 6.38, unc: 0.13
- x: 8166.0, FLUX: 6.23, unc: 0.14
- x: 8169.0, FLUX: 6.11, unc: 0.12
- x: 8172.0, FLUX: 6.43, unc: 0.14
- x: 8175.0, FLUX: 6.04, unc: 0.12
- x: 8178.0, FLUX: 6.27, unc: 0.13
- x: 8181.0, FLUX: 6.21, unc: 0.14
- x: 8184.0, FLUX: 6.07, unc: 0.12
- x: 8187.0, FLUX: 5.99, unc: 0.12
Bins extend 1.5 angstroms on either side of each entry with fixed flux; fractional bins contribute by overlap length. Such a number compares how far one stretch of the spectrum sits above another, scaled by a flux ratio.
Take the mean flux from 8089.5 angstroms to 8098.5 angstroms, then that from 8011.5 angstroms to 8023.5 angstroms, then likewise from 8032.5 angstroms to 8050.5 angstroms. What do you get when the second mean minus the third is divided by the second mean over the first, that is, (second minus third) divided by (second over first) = 0.19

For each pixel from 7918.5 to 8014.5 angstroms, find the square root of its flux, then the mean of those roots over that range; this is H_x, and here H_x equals 2.53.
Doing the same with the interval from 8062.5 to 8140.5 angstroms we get 2.51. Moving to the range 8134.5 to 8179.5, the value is 2.50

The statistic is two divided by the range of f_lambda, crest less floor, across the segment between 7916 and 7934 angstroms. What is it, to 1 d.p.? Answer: 4.4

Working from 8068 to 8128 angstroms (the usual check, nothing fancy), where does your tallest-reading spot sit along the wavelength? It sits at 8115.0 angstroms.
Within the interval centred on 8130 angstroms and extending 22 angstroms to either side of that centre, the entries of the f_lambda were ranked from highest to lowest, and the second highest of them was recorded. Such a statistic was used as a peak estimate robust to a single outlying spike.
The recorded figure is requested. 6.41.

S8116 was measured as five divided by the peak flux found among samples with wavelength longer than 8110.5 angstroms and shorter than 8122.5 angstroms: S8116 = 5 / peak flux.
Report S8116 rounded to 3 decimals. 0.775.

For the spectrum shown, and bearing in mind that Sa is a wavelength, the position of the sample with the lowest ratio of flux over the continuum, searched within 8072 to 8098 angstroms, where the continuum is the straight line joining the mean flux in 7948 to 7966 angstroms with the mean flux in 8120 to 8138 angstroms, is 8091.0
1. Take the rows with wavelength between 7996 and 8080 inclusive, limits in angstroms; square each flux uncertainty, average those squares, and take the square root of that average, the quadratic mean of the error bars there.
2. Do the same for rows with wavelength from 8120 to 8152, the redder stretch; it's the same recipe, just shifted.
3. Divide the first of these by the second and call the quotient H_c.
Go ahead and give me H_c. 1.12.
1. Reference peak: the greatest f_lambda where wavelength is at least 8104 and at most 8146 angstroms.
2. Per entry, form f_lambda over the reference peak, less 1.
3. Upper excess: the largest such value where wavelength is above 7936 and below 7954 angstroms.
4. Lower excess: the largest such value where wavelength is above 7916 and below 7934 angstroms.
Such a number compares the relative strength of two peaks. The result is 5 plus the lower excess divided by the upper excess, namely 7.9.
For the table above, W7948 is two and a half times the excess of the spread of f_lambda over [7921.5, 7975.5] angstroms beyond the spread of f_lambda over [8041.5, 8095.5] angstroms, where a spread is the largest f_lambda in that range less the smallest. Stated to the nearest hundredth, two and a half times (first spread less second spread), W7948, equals 0.25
